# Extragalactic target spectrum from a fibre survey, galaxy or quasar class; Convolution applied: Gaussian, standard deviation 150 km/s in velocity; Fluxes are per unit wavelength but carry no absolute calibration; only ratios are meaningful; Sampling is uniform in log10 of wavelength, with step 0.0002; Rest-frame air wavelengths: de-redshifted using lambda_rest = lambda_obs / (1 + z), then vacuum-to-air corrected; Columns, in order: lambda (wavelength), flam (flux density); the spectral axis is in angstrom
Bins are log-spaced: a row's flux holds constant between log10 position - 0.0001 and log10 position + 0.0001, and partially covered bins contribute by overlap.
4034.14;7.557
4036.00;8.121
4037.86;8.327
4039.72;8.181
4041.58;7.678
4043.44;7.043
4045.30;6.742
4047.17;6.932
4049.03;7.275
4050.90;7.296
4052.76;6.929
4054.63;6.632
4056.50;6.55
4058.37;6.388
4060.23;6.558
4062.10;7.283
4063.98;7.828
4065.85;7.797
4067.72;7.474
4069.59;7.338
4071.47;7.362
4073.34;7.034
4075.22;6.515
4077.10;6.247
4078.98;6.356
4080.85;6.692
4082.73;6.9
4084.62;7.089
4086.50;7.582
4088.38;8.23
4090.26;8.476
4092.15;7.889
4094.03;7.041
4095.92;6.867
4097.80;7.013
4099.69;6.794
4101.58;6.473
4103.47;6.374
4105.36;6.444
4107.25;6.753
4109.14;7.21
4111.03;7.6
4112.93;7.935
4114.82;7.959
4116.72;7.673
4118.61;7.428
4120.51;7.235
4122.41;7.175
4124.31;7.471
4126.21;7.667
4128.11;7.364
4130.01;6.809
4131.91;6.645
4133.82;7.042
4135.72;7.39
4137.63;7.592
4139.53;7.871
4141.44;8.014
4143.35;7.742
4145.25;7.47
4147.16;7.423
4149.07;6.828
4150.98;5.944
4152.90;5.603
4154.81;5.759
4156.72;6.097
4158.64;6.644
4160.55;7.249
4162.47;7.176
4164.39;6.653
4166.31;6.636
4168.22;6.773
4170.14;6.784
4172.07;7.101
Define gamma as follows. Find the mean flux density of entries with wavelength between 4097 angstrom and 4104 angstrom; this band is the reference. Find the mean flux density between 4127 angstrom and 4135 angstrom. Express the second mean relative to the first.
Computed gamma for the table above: 1.05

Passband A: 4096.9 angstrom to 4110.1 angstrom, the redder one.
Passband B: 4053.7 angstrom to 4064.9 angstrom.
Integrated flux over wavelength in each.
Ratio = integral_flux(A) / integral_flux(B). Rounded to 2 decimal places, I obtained 1.15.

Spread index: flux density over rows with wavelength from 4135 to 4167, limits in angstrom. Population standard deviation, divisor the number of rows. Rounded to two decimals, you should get 0.73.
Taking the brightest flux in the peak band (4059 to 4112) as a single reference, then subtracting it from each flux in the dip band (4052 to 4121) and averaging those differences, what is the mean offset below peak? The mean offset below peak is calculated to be -1.34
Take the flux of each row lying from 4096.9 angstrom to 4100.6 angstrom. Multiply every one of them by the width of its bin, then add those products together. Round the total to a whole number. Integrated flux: 26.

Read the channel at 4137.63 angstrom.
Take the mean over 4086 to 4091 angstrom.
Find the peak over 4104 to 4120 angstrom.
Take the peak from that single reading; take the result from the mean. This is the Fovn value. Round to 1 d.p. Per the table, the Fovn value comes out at 8.5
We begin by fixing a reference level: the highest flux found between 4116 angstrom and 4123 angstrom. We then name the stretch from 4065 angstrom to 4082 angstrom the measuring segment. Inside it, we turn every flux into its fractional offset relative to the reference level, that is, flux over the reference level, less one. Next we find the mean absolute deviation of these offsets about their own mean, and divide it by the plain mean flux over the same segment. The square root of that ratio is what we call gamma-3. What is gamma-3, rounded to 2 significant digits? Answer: 0.094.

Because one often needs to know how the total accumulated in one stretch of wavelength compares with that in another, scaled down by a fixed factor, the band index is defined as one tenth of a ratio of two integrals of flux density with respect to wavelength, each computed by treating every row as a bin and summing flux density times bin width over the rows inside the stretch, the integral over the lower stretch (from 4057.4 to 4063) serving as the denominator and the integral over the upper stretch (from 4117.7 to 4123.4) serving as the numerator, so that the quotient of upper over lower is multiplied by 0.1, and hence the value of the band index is 0.110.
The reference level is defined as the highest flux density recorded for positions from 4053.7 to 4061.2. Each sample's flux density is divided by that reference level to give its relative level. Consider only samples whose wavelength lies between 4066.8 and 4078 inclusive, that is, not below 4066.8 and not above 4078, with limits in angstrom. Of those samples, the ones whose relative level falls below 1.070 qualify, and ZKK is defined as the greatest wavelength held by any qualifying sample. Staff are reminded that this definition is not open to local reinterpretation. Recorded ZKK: 4077.10 angstrom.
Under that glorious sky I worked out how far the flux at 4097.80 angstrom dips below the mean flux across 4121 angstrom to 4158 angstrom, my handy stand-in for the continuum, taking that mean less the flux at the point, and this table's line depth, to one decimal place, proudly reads 0.0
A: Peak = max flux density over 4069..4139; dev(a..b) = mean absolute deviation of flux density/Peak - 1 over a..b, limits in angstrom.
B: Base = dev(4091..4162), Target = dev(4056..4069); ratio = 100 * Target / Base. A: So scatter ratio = 105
